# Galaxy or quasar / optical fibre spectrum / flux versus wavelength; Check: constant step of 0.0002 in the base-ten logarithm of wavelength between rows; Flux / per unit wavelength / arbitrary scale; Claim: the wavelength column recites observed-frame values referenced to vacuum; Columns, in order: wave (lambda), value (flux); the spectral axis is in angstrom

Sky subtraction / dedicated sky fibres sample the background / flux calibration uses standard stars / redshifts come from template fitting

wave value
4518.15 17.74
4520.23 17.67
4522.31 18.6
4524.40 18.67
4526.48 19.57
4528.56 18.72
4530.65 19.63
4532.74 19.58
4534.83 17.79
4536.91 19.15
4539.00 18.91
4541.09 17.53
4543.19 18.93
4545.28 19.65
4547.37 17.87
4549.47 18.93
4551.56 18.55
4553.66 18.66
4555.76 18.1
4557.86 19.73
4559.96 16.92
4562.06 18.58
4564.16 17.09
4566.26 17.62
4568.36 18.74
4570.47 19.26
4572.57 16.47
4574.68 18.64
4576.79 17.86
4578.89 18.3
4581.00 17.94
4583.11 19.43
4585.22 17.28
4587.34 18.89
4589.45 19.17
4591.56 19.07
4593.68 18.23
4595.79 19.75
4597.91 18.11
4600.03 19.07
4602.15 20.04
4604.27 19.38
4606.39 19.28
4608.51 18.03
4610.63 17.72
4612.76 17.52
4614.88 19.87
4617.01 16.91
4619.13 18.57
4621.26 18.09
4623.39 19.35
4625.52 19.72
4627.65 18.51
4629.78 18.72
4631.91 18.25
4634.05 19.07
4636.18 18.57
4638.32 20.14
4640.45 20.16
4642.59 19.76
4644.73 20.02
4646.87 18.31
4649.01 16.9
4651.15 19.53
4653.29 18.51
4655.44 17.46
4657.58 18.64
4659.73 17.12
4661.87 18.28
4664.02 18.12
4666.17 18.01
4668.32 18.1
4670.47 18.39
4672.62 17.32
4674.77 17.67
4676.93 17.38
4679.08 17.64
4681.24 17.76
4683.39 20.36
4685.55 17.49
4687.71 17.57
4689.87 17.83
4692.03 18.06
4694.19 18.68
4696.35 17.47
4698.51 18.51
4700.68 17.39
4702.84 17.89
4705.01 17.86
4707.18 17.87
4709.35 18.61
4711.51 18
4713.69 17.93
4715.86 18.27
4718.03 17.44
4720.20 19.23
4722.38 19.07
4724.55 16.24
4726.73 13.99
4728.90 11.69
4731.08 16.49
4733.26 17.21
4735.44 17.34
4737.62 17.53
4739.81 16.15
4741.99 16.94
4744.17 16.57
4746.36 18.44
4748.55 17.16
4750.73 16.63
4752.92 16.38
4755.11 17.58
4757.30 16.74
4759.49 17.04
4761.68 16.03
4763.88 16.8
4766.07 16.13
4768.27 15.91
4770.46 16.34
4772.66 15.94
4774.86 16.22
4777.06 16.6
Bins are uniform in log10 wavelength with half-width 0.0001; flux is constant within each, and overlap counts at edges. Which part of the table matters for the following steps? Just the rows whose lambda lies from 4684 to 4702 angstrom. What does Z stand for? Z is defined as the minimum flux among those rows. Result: 17.39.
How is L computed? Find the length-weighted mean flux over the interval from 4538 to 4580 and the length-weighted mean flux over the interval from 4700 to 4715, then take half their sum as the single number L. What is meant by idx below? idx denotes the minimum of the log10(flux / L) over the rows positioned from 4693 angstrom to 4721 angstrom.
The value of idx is -0.018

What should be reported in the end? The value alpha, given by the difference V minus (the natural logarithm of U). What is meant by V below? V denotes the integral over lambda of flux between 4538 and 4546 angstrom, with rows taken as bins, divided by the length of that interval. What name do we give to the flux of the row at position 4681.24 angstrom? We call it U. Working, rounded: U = 17.76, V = 18.7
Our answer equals 15.8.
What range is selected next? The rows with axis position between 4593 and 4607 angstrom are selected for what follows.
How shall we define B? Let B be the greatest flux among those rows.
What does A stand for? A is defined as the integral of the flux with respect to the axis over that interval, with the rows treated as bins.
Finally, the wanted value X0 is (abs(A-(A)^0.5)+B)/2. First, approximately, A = 268.0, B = 20.04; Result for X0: 135.8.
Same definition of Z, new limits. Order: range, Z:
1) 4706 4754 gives 11.69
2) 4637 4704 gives 16.9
